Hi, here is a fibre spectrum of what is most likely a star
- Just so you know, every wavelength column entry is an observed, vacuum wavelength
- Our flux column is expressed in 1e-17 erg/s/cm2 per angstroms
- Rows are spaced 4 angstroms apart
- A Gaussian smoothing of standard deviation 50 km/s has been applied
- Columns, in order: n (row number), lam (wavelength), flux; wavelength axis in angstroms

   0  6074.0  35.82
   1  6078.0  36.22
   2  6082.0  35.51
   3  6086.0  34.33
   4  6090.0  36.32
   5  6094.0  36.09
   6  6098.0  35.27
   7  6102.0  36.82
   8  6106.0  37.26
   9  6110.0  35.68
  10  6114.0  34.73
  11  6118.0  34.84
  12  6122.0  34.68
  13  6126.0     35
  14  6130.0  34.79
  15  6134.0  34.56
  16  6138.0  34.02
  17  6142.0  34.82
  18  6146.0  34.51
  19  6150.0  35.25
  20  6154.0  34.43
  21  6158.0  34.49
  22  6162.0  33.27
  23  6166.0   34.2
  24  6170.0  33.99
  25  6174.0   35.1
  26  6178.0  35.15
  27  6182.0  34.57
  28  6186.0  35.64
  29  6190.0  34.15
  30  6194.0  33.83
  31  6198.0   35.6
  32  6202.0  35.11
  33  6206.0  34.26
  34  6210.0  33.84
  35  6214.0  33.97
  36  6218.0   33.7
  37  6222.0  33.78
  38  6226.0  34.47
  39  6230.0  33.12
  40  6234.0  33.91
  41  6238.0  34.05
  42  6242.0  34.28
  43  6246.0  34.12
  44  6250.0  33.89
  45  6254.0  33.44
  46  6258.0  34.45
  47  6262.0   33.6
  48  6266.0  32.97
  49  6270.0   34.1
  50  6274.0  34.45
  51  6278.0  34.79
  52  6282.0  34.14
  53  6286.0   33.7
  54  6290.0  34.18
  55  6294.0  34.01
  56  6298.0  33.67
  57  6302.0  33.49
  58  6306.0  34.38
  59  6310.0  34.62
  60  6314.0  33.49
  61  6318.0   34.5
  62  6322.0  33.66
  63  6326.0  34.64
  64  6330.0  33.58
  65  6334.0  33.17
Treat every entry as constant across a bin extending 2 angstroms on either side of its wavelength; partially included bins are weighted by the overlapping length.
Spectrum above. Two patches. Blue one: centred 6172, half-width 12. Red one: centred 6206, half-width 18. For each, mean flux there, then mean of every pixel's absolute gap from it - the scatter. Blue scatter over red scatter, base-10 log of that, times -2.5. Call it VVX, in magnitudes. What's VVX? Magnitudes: -0.14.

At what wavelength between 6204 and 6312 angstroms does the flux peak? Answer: 6278.0 angstroms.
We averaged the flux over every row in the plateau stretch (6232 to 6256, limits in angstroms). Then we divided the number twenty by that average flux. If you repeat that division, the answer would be 0.589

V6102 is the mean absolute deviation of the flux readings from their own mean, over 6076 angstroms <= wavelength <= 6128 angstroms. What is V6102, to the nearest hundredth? 0.74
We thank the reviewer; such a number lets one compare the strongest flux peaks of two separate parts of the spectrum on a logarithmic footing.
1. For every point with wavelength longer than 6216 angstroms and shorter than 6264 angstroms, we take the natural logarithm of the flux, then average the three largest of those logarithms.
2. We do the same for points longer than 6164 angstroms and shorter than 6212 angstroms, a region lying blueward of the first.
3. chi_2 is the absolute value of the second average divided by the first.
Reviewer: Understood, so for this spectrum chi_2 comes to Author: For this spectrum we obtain 1.009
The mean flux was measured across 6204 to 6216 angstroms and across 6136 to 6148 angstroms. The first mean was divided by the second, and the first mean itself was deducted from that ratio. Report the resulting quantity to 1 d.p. -33.0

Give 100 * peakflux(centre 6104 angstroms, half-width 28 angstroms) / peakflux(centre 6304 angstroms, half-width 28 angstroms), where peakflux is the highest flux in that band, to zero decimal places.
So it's 107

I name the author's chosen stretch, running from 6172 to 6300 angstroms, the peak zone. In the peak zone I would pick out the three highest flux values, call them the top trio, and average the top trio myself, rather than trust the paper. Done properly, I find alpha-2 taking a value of 35.5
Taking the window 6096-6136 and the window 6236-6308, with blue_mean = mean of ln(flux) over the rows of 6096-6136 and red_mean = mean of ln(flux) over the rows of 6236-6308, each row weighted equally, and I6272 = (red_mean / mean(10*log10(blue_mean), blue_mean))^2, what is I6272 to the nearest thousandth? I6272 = 0.602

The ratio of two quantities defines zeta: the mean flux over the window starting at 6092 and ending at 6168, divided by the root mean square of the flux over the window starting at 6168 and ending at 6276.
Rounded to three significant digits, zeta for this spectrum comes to 1.02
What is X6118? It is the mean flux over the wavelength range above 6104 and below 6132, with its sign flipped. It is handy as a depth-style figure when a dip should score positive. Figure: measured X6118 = -35.3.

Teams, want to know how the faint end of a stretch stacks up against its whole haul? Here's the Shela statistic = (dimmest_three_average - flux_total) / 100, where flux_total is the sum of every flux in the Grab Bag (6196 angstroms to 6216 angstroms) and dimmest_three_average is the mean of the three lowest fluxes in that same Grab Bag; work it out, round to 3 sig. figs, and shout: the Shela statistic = -1.39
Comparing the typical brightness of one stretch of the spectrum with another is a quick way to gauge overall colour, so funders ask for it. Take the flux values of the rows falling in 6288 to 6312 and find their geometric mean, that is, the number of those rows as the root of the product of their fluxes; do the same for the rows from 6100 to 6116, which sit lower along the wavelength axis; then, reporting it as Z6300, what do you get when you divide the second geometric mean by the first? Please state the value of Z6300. 1.06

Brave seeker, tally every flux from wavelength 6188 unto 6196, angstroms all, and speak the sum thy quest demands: 68.0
